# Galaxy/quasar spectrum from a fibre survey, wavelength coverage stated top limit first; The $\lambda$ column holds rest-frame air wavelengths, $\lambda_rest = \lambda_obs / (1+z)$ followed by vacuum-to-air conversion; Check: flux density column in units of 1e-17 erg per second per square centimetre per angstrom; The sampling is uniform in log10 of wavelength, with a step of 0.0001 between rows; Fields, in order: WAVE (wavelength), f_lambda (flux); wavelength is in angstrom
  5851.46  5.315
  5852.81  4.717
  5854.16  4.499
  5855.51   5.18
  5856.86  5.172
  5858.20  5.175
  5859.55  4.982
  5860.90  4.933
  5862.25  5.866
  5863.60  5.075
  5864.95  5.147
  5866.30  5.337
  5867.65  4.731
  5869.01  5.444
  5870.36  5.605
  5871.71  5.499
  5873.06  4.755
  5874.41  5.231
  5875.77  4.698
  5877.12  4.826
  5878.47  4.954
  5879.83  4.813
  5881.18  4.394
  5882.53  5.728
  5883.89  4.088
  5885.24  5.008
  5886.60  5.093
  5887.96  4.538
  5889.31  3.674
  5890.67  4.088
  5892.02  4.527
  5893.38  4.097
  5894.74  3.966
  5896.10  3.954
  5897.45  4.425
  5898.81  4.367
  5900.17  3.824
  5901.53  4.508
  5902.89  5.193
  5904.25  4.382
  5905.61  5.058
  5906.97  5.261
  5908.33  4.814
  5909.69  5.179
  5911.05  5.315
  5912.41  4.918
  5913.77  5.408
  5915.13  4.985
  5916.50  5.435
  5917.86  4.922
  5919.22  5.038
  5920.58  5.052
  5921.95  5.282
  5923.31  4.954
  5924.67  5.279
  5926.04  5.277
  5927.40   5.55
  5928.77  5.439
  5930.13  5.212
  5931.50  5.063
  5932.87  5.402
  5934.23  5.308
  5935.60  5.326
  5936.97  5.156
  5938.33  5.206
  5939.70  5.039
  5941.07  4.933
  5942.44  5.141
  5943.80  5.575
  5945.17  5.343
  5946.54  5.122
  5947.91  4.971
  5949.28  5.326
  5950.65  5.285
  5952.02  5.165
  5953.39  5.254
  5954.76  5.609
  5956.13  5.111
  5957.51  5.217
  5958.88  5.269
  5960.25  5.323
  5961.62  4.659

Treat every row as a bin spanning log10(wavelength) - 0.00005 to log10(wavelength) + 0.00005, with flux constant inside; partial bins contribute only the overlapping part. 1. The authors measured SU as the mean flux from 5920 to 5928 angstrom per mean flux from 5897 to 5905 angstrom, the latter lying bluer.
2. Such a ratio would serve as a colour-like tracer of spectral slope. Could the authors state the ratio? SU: 1.18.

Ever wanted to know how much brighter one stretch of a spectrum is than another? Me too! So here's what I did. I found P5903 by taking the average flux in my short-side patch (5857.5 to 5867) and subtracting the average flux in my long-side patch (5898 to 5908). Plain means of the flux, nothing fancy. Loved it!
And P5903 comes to 0.56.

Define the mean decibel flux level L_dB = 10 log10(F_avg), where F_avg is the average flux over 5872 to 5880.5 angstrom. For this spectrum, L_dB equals 6.9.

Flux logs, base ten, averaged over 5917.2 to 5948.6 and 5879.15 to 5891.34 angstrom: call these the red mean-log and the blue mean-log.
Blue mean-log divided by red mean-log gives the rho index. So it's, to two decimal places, 0.92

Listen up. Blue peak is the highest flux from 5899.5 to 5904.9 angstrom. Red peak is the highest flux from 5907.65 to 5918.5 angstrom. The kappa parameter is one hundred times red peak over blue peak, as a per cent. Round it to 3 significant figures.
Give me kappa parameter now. 105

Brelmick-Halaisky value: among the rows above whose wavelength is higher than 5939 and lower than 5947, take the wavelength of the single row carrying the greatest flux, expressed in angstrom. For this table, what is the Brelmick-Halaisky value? 5943.80 angstrom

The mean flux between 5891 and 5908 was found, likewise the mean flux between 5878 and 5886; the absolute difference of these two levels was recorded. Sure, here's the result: 0.37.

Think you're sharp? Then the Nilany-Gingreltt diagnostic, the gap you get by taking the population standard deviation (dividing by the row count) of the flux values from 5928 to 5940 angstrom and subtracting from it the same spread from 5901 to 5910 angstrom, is -0.19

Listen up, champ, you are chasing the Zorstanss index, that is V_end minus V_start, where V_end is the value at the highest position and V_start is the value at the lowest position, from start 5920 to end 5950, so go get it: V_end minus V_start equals 0.3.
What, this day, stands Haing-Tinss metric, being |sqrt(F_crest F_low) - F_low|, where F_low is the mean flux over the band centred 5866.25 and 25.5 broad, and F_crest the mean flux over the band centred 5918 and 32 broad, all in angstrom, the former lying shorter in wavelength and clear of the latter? 0.02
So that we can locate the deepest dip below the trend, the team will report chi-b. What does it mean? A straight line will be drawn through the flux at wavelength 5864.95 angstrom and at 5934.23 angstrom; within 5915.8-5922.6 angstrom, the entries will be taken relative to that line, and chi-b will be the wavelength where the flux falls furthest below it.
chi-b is 5917.86 angstrom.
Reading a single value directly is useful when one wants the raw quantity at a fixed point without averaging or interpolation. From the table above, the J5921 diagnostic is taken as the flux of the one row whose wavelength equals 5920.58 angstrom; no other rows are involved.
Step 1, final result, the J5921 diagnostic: 5.052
